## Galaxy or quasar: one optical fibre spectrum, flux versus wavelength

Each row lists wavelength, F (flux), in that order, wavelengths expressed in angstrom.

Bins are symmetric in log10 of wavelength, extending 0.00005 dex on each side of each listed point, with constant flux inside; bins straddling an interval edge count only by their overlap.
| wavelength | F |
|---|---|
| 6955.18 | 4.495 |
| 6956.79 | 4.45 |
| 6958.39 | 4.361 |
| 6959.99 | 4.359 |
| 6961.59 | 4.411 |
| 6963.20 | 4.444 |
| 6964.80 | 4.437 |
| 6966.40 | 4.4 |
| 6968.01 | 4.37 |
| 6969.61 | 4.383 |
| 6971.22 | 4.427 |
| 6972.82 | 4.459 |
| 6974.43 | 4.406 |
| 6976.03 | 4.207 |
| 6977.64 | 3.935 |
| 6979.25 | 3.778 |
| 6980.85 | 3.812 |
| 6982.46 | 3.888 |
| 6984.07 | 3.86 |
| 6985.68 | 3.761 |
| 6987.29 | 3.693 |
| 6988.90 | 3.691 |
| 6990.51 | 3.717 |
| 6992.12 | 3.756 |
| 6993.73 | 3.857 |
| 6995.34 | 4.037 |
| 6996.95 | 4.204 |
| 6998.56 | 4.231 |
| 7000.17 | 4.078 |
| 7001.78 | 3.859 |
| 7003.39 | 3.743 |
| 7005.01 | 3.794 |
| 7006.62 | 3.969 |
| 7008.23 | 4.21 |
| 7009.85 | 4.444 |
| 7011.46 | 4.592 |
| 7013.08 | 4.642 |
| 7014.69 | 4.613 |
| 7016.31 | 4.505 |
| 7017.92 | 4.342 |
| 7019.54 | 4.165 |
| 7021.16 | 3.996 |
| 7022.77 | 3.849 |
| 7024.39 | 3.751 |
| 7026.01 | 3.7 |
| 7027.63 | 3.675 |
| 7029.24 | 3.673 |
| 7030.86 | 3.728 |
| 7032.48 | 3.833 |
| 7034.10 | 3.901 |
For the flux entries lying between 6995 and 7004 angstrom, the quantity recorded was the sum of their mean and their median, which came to 8.1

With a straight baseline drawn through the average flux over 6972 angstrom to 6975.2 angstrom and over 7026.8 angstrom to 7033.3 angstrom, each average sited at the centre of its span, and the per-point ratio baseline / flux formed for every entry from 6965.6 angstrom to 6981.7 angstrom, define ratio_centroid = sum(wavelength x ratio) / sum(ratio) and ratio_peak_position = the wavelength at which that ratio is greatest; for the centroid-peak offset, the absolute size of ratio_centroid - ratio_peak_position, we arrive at 5.4 angstrom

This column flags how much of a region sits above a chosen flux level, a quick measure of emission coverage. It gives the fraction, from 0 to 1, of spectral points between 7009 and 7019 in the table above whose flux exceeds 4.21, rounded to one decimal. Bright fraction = 1.0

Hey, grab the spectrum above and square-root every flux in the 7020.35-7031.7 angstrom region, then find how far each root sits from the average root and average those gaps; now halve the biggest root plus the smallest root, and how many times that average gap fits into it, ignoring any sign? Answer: 86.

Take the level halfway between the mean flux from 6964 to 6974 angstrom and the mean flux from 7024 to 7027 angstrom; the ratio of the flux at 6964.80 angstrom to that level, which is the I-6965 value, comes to 1.09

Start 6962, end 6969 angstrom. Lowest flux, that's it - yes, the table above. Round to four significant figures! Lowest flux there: 4.370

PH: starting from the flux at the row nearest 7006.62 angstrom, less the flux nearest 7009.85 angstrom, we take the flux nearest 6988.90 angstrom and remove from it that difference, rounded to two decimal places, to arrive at 4.17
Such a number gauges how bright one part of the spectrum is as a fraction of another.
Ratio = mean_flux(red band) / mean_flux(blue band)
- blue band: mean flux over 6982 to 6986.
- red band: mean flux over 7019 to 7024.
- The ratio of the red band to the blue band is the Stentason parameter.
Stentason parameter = 1.04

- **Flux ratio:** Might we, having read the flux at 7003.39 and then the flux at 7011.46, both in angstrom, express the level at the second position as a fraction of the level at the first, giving 1.23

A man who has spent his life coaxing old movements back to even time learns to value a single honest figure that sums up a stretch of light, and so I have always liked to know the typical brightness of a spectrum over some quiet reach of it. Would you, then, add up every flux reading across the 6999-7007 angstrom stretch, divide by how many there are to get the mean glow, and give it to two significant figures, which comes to 3.9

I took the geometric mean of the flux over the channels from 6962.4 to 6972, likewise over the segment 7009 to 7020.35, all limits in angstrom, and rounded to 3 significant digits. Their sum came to 8.88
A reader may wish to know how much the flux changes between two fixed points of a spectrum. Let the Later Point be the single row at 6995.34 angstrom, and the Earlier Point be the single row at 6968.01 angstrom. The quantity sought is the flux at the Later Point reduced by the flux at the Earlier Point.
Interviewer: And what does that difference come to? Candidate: -0.3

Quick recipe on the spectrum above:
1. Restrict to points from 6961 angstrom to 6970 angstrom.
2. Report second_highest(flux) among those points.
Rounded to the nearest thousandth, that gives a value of 4.437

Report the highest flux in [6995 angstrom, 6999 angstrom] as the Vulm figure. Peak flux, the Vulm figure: 4.231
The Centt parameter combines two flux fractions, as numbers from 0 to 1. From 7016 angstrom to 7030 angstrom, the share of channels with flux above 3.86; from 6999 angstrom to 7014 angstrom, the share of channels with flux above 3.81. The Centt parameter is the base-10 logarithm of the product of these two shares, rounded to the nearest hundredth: -0.46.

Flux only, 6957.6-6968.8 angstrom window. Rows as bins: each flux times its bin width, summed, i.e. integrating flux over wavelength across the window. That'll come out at 49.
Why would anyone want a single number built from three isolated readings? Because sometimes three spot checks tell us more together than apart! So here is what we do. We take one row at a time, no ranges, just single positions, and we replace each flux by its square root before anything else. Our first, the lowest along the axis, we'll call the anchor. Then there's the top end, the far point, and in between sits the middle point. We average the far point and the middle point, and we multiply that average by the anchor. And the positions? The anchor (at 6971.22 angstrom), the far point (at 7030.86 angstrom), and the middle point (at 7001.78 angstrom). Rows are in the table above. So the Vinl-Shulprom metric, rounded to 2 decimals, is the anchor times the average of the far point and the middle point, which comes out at 4.10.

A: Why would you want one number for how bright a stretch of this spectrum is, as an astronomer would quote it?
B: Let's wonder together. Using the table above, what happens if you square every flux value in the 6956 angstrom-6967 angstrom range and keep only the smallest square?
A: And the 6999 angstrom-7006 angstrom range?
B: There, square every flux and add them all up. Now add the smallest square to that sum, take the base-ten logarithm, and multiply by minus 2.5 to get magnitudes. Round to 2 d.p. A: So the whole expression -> -4.74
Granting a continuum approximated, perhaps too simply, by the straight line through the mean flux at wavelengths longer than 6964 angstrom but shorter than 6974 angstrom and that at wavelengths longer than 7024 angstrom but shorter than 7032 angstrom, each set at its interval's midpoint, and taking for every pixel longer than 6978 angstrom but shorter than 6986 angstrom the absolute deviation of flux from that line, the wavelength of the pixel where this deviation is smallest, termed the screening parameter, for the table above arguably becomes 6982.46 angstrom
